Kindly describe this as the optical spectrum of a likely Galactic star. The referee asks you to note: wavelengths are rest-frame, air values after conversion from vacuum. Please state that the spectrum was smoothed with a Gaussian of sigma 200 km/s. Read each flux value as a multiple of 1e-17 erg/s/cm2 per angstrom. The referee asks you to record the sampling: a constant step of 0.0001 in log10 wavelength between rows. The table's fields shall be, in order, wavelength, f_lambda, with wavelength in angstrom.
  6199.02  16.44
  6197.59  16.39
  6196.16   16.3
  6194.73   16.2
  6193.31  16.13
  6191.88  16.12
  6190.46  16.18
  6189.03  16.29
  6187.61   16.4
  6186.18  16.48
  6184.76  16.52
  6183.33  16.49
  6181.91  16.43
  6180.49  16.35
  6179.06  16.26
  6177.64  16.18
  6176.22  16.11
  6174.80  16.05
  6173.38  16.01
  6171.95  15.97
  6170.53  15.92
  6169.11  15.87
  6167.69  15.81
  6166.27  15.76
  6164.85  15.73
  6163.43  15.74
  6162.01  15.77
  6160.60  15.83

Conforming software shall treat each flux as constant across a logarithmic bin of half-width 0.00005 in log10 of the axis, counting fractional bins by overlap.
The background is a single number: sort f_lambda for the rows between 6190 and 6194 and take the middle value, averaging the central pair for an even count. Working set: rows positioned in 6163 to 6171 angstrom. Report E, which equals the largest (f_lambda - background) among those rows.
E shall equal -0.21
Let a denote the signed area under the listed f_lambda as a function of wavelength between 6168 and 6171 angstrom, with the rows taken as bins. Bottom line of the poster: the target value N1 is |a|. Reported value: 47.7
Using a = 47.7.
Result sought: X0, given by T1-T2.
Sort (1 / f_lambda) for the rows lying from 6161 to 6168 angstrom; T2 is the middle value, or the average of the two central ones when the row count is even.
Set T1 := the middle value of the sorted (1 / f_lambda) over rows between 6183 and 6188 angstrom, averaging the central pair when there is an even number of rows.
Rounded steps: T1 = 0.0607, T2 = 0.0635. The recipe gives -0.0028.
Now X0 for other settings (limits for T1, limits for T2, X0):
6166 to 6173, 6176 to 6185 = 0.0018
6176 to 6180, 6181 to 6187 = 0.0011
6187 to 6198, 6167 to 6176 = -0.0012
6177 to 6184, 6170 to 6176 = -0.0014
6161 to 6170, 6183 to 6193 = 0.0025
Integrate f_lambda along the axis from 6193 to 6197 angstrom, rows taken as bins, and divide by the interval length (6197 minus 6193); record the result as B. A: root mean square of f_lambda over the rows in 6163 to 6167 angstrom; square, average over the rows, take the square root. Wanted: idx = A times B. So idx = 255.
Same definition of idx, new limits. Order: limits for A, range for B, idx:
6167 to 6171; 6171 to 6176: 254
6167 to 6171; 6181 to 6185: 261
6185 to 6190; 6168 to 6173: 261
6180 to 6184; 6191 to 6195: 266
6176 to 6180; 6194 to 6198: 264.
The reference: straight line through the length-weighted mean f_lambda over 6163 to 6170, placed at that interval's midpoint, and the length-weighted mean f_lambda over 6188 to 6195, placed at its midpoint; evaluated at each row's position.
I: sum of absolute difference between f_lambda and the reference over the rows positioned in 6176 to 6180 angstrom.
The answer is 0.6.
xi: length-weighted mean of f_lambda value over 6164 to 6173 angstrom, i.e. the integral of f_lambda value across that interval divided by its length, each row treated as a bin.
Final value 15.8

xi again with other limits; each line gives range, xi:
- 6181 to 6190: 16.4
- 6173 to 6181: 16.2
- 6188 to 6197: 16.2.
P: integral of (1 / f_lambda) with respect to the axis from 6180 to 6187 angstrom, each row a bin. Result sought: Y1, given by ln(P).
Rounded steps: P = 0.425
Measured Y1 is -0.855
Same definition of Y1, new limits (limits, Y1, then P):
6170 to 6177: -0.828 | 0.437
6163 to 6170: -0.813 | 0.443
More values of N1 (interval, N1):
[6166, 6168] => 31.6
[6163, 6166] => 47.2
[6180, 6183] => 49.3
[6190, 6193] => 48.5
